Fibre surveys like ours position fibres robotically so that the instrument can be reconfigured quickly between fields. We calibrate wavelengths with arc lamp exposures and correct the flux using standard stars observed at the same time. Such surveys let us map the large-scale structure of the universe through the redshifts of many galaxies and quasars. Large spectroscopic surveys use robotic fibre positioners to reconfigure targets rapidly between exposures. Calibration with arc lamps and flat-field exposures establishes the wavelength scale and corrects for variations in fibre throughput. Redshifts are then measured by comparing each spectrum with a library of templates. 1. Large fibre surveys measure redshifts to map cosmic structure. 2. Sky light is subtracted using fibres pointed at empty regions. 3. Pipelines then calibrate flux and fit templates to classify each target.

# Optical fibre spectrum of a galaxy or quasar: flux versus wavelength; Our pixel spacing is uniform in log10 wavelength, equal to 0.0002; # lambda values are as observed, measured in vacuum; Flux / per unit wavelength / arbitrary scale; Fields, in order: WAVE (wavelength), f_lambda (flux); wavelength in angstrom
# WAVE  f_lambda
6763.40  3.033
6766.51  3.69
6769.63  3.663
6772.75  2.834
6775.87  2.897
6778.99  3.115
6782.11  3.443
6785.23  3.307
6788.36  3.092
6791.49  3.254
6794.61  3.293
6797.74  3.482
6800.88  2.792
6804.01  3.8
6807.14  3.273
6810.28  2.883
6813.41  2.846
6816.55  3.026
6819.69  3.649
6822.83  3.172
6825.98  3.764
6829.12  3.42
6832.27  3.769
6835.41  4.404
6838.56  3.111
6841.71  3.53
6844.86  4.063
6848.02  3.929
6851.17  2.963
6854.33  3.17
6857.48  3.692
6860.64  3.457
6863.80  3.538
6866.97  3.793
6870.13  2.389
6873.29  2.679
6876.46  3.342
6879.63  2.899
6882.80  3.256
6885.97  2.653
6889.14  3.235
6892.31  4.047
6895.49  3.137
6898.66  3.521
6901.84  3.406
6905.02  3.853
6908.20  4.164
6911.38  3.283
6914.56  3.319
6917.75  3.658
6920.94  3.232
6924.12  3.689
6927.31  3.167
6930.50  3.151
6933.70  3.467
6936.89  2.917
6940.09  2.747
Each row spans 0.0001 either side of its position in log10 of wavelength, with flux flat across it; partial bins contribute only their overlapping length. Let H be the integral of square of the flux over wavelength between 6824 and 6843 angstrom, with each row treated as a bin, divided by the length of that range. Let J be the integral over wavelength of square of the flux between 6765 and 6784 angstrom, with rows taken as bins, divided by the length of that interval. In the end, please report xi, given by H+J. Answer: 24.4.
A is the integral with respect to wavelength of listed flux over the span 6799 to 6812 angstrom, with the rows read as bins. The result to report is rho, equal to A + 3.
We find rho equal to 44.5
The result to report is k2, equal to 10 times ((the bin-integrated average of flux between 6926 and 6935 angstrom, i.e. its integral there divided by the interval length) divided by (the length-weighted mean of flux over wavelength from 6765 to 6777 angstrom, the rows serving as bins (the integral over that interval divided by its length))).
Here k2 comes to 9.9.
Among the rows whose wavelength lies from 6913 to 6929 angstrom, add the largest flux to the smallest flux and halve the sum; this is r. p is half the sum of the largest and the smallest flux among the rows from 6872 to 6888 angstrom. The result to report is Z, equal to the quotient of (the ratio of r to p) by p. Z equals 0.38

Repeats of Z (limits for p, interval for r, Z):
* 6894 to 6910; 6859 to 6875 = 0.23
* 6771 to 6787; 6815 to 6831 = 0.34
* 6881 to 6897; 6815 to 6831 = 0.30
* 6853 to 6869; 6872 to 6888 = 0.25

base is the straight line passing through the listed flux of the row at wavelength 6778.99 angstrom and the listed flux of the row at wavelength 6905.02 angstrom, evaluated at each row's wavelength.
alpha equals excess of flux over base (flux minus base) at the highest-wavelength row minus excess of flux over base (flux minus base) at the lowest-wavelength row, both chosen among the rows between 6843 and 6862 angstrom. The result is -0.7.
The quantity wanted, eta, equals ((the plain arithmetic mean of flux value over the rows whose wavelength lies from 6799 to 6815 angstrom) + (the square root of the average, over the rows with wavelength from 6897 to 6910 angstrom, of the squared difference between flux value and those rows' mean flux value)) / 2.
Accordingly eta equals 1.71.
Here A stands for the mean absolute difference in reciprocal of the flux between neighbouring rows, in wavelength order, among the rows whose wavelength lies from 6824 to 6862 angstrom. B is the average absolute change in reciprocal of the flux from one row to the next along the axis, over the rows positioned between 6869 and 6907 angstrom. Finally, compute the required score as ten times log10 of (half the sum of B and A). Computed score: -13.5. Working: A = 0.040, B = 0.050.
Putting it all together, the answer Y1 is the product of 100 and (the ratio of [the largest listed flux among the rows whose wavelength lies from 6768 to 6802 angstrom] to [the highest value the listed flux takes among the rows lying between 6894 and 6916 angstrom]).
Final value 88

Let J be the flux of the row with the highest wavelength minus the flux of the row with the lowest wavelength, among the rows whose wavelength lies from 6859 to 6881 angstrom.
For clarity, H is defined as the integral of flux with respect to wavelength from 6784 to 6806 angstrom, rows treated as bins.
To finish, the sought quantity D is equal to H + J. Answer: 72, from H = 72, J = -0.6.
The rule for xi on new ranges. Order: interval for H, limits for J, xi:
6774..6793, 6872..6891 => 19.4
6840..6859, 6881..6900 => 23.9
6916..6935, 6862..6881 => 21.5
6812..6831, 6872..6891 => 20.4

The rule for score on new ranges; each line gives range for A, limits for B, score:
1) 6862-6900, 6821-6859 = -12.8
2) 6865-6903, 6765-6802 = -13.6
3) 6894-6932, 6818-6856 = -14.5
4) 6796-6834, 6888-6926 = -14.0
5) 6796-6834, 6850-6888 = -13.4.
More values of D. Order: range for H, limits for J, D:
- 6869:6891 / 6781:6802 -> 64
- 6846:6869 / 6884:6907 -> 82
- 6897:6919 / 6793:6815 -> 79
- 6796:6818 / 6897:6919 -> 70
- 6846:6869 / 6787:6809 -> 81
